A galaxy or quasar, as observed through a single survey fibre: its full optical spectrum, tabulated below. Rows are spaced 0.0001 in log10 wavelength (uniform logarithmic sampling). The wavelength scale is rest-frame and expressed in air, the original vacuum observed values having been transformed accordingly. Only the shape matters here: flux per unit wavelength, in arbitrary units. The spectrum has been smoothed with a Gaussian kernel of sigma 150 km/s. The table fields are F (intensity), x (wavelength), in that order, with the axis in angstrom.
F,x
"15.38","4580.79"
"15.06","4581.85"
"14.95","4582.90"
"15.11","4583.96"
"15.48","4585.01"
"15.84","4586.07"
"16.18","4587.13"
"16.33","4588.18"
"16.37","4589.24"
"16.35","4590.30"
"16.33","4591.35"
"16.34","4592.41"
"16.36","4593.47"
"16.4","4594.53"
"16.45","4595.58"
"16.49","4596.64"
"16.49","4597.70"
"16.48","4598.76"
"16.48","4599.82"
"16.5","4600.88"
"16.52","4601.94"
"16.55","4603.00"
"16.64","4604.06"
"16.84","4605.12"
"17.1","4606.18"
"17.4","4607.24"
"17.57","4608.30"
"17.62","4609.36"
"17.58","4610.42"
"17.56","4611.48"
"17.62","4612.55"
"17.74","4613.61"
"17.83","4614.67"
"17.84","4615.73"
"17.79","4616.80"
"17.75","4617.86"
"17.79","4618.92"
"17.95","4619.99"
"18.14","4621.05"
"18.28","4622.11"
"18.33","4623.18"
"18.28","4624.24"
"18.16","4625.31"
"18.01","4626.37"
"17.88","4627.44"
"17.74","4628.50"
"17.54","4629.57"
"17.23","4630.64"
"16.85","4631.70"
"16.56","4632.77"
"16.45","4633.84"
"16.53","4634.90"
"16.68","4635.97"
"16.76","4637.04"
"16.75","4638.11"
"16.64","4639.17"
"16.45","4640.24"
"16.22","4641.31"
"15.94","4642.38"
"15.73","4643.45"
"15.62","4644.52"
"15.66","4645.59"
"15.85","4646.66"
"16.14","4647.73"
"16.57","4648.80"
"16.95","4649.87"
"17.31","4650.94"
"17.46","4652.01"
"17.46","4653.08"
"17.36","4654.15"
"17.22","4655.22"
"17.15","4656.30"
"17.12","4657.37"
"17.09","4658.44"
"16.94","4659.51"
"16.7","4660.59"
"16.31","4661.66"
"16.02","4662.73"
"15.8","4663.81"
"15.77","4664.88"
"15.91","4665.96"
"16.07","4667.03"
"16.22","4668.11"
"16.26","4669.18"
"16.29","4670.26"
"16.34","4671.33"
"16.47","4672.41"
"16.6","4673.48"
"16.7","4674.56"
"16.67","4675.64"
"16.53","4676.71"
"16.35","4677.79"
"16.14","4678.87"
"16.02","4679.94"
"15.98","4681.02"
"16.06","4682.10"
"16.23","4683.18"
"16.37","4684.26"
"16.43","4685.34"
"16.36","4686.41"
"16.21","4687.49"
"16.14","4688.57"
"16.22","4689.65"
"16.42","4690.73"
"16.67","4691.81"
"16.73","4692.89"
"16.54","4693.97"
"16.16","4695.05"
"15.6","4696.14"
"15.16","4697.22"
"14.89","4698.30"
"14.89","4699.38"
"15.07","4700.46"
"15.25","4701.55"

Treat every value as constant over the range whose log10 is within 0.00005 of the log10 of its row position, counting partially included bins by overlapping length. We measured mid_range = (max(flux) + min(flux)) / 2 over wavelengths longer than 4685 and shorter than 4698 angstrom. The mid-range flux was 15.9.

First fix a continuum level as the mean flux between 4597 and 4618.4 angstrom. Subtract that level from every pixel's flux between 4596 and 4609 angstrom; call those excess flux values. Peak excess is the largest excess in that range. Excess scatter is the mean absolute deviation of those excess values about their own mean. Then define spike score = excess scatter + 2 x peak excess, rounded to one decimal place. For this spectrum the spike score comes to 1.1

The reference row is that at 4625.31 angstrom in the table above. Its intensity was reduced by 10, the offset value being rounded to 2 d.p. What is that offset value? 8.16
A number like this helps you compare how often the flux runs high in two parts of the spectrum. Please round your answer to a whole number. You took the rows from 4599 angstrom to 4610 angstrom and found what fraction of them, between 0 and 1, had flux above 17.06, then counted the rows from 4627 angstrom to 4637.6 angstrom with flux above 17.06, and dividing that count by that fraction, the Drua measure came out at 10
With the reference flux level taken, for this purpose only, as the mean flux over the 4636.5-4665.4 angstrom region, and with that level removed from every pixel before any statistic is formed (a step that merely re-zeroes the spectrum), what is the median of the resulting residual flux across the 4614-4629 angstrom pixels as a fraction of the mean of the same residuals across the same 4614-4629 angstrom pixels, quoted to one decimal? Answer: 1.0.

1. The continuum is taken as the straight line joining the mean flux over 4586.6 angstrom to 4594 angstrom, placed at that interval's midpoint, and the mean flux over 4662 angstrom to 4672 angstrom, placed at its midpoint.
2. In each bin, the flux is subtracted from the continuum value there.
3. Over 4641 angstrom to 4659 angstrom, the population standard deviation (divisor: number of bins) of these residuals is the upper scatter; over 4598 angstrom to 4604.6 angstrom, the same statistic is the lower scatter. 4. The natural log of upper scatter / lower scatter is 2.43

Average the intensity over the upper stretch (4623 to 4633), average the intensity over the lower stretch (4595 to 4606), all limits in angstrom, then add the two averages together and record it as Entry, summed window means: 34.2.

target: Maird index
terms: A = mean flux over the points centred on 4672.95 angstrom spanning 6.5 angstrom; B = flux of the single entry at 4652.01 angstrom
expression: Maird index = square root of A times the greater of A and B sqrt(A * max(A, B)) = 17.0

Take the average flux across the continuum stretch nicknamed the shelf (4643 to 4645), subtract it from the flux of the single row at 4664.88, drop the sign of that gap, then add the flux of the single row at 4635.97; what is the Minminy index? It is 16.8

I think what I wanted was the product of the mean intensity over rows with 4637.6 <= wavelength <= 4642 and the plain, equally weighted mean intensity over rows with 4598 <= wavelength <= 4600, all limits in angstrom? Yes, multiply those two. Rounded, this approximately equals 272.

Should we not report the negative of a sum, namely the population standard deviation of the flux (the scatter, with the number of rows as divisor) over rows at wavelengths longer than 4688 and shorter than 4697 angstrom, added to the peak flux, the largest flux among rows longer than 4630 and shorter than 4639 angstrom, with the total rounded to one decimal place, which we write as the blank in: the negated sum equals -17.6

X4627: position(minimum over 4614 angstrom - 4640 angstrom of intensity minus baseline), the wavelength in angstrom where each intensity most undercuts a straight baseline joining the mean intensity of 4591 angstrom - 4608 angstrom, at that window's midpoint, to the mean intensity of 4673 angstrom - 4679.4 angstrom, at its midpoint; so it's 4633.84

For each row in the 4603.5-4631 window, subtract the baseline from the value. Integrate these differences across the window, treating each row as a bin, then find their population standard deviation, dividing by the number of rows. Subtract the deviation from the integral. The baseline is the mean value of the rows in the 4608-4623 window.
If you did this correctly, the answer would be -3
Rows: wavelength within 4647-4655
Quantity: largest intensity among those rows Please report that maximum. 17.46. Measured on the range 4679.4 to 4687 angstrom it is 16.43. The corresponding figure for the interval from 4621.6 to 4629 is 18.33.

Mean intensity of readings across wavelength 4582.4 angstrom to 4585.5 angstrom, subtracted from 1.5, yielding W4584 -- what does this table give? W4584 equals -13.7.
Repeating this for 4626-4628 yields -16.4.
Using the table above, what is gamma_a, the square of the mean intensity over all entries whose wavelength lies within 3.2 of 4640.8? 265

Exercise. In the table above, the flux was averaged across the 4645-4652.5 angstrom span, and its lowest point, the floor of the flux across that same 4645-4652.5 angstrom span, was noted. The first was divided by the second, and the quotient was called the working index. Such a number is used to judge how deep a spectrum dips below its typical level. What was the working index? 1.06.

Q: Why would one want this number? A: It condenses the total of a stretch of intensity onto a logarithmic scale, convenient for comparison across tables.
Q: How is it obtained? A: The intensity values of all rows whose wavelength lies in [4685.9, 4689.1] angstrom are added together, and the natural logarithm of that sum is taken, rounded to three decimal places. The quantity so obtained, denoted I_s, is 3.886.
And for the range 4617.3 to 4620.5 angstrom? 3.979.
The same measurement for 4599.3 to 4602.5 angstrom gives 3.902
